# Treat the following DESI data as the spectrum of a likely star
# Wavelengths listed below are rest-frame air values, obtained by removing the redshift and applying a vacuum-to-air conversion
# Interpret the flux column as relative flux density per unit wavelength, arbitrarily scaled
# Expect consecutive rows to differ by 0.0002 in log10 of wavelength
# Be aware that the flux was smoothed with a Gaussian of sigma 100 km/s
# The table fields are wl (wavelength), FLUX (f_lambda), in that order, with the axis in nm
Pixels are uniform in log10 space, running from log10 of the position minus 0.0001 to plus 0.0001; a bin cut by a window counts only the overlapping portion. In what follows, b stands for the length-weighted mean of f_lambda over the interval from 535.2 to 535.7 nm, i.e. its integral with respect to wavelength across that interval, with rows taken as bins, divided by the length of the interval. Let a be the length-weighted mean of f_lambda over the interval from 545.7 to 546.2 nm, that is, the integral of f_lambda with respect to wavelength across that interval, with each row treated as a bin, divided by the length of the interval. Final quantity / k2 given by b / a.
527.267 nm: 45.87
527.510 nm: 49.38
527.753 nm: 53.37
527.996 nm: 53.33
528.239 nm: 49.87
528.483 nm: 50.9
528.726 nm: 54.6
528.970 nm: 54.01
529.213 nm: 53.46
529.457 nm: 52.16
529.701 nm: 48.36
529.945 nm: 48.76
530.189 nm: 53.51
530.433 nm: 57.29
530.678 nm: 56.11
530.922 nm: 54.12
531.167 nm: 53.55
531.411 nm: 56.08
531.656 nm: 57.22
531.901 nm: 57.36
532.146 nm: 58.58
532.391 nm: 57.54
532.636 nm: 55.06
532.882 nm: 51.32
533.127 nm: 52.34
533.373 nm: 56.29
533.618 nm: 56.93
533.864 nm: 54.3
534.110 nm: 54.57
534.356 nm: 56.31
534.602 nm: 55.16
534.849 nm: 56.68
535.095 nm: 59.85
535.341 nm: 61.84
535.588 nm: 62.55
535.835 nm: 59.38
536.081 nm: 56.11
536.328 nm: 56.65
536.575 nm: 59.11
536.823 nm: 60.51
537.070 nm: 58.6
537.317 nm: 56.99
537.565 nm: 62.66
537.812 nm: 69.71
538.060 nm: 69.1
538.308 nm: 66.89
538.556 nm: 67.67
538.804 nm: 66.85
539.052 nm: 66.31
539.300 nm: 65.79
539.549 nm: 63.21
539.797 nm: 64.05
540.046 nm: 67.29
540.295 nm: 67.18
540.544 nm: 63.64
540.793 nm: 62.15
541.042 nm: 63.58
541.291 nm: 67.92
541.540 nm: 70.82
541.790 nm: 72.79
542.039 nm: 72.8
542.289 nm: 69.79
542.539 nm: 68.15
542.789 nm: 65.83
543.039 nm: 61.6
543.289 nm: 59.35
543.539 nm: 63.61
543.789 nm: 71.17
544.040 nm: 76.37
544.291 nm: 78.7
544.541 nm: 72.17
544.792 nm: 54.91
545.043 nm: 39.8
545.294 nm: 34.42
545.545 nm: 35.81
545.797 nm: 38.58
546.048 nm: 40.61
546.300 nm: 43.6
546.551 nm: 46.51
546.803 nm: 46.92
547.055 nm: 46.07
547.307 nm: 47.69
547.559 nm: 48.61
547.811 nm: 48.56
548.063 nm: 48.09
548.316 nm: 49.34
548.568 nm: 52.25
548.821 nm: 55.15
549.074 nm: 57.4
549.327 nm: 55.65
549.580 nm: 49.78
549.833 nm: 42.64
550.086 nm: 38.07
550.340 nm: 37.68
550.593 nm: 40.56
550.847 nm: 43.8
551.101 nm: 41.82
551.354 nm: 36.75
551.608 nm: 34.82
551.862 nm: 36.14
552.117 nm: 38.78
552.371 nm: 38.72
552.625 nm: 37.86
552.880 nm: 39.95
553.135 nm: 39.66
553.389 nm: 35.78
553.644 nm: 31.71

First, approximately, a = 40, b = 62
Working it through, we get 1.56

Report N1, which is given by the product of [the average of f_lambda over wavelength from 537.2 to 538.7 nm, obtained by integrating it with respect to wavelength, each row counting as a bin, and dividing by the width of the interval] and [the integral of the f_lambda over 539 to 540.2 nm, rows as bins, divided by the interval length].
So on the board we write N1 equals 4280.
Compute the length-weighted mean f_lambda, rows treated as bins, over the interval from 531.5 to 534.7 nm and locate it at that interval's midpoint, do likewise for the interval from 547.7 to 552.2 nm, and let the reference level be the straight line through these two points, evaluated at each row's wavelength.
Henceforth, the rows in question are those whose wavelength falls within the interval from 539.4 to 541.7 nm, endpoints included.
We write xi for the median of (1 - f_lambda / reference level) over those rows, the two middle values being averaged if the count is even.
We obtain -0.26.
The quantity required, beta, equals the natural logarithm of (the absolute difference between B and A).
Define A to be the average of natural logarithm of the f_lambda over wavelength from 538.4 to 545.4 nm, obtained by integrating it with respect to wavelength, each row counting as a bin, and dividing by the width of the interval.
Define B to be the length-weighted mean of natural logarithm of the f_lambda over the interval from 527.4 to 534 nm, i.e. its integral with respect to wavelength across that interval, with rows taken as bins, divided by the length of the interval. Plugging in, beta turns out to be -1.7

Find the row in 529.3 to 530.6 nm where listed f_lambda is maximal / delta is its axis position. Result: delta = 530.433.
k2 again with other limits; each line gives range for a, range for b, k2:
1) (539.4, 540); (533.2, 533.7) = 0.88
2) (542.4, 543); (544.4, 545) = 0.92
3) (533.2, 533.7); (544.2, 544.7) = 1.32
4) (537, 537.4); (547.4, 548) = 0.84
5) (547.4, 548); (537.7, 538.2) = 1.43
